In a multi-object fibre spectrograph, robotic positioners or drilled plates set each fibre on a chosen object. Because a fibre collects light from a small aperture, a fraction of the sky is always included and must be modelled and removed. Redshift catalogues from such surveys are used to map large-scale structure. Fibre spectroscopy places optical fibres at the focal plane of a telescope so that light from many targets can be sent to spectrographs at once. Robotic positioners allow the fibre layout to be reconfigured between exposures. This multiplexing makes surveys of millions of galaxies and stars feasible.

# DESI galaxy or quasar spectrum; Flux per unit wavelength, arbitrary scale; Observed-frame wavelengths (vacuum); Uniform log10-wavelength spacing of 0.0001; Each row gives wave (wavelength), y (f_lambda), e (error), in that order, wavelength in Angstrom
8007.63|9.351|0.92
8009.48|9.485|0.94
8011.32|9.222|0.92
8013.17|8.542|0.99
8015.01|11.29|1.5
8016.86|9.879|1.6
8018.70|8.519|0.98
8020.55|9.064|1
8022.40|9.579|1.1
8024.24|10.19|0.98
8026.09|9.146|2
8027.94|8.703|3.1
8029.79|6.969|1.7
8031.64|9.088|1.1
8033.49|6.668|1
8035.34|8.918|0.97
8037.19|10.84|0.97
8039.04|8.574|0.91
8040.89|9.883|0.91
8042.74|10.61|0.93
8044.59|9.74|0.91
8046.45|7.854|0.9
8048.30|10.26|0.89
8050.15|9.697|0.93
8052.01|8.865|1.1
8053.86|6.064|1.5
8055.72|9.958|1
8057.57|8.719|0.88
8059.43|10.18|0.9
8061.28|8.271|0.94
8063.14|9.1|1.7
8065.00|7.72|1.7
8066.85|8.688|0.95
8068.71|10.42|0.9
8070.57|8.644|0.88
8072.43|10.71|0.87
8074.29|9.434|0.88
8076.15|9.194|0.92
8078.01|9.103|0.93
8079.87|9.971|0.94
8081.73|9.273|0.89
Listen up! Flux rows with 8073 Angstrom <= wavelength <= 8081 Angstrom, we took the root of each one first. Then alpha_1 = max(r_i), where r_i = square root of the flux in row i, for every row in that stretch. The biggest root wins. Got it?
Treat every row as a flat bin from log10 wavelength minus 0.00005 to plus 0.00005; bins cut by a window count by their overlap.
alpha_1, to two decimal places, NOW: 3.16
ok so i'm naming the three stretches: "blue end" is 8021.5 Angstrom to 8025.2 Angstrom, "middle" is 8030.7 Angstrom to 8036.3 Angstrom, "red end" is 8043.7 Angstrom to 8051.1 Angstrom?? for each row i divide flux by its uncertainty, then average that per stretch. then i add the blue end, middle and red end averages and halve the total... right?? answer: 14.0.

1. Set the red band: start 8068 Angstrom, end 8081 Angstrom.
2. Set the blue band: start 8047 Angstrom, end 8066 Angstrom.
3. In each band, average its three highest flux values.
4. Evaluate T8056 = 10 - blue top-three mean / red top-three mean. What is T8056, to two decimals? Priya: 9.02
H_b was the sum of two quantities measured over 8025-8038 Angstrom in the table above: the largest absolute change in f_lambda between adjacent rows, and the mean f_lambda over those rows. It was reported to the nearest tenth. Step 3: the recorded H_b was 11.0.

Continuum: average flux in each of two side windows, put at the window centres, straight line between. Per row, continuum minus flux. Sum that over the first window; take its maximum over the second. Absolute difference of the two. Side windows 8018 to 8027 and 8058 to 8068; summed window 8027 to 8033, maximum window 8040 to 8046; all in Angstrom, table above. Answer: 3.6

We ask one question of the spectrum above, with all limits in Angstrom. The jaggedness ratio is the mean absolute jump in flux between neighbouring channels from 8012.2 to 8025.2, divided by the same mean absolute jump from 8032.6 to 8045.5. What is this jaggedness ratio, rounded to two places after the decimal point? 0.77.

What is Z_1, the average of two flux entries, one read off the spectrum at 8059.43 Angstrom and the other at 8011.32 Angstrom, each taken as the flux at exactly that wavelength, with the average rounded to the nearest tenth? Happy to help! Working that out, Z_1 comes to 9.7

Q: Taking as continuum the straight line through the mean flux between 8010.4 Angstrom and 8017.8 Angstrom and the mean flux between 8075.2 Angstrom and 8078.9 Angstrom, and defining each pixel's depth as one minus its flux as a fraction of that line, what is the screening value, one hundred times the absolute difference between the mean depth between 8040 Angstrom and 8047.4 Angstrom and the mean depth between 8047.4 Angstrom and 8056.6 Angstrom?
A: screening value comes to 5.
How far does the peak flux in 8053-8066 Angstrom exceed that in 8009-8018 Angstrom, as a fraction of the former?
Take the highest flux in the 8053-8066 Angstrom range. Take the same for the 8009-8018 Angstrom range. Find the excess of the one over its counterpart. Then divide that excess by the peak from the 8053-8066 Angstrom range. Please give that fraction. -0.11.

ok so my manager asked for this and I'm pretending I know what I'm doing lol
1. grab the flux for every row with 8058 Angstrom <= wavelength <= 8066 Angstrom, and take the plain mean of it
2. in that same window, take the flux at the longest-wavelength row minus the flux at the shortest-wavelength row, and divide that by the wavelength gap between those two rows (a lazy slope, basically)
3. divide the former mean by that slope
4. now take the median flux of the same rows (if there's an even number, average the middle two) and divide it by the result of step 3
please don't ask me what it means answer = -0.44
